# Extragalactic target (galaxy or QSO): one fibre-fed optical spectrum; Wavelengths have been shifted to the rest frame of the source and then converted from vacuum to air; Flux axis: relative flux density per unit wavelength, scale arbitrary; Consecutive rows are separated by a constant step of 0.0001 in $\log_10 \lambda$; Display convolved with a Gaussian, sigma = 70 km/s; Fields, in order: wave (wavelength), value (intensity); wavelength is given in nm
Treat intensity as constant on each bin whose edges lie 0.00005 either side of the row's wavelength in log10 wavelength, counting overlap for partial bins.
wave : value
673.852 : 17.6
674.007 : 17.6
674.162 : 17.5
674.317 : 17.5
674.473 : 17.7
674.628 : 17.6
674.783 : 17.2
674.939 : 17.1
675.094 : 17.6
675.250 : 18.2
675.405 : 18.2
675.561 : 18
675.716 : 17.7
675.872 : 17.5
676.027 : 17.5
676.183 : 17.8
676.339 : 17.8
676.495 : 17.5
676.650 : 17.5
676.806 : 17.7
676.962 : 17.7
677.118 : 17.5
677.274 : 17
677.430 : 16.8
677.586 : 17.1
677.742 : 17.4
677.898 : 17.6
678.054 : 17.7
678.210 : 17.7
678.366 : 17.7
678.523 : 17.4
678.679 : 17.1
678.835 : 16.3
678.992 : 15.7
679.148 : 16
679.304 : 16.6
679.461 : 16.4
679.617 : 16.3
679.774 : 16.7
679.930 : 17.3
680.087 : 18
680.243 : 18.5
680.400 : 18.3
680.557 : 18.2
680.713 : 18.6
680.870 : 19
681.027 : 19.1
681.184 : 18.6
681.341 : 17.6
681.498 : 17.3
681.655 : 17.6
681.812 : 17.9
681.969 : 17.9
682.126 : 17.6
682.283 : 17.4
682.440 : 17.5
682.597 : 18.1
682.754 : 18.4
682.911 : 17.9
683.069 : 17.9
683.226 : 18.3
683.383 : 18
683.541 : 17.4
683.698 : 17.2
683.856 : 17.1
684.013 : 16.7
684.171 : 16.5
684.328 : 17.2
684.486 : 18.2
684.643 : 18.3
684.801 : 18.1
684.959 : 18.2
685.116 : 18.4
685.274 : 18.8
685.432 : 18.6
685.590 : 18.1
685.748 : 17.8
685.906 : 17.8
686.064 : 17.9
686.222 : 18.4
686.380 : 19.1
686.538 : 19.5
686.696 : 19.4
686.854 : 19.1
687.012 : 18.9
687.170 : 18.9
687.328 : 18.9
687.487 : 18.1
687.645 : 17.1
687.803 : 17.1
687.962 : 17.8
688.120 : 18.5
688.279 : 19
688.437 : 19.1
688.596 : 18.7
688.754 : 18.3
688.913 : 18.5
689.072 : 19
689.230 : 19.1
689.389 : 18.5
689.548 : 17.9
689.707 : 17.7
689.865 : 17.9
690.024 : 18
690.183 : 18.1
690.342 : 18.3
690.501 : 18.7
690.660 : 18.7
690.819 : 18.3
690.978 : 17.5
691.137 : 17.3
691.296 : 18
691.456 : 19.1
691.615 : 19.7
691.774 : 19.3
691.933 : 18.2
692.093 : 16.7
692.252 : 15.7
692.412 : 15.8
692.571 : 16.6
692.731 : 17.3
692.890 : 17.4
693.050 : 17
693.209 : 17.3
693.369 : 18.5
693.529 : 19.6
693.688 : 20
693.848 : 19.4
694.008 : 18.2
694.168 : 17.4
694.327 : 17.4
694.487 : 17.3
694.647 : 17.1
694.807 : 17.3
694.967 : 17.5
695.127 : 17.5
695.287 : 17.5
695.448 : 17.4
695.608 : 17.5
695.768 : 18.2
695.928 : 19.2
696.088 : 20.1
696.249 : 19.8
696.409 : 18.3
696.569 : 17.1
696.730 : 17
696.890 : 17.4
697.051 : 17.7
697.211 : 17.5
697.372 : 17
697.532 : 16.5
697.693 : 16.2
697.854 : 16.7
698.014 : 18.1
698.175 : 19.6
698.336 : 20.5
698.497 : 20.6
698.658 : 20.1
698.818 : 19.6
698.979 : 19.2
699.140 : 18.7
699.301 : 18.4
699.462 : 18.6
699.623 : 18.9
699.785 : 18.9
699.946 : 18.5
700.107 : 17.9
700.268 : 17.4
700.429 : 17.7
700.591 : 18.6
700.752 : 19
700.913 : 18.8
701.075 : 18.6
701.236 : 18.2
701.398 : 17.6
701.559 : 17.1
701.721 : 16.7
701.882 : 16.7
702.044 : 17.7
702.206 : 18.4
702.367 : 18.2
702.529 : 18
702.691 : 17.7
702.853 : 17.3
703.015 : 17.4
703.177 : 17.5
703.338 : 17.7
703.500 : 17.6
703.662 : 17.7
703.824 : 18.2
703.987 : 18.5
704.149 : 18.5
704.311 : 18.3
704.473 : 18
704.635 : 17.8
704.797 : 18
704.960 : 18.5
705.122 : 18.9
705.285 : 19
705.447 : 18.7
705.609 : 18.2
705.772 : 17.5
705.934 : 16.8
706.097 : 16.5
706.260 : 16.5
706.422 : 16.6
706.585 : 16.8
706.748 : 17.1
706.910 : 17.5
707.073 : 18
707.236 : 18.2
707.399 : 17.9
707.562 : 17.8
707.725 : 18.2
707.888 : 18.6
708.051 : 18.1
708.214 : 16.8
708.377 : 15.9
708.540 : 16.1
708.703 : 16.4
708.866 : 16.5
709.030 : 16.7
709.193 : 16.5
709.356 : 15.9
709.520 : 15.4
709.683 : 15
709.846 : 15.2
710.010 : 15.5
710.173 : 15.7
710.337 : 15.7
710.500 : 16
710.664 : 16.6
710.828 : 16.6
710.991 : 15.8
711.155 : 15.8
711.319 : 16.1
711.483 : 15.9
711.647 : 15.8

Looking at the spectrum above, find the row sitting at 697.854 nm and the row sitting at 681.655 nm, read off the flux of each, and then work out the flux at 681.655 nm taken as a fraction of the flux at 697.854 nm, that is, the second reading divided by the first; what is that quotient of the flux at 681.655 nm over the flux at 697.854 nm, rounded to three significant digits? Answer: 1.05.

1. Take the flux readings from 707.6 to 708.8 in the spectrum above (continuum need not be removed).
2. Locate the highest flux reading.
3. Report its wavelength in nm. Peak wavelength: 707.888 nm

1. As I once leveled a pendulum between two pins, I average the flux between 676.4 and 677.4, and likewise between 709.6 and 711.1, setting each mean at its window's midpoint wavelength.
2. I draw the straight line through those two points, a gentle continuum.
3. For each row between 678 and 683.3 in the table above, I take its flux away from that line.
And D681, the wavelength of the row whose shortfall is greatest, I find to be 678.992 nm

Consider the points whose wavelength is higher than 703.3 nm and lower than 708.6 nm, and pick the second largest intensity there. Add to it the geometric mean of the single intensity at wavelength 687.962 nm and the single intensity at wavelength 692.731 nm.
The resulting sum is 36.4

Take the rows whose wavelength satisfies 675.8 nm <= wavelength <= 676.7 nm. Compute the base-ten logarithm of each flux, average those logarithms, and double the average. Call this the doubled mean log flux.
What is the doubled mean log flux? 2.49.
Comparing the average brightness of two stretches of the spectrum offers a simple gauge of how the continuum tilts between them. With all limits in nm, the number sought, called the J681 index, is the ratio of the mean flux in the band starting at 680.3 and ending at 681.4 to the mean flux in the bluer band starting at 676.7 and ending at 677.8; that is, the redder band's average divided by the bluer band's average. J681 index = 1.07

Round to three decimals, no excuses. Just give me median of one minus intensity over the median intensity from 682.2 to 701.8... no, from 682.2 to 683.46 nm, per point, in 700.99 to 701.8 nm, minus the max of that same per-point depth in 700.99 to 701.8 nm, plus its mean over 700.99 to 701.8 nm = -0.033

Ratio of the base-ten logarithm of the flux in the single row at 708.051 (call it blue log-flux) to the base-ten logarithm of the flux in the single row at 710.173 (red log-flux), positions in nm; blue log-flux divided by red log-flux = 1.05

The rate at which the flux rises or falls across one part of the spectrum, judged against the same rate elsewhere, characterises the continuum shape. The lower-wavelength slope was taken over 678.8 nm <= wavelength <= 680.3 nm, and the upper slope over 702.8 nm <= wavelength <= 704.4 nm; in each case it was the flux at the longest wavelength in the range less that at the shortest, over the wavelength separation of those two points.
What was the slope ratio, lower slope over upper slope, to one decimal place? 2.3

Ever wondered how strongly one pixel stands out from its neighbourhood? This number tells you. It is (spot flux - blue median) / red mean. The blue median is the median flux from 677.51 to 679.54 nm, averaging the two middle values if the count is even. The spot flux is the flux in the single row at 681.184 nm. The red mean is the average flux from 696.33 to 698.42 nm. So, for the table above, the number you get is 0.08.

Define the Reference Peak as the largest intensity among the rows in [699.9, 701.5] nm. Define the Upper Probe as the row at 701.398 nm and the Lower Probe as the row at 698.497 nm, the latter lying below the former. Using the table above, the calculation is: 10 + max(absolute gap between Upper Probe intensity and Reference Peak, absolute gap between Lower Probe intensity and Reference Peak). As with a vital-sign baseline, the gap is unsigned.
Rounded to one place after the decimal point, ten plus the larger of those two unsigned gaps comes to 11.6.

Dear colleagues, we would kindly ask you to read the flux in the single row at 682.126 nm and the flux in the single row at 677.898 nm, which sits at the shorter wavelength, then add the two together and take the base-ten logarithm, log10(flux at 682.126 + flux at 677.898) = 1.55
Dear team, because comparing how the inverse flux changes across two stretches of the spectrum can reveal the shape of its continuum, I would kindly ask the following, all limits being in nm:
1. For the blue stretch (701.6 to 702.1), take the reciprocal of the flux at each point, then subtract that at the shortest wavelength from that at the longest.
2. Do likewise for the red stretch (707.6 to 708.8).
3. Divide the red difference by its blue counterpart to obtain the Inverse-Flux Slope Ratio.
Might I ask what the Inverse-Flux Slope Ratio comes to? -1.8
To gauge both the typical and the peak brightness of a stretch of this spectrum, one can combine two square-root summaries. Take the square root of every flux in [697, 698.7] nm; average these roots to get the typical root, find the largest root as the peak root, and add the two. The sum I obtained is 8.80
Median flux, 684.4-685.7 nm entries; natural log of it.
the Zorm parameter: 2.90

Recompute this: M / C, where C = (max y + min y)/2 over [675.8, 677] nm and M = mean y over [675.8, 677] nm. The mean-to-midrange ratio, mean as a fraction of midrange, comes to 1.00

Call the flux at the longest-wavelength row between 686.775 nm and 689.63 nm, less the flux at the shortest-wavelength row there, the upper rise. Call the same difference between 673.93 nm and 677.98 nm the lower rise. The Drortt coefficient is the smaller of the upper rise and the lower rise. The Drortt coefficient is -1.2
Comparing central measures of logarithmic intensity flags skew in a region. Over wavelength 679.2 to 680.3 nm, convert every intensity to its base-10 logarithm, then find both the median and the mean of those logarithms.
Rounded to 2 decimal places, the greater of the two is 1.23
